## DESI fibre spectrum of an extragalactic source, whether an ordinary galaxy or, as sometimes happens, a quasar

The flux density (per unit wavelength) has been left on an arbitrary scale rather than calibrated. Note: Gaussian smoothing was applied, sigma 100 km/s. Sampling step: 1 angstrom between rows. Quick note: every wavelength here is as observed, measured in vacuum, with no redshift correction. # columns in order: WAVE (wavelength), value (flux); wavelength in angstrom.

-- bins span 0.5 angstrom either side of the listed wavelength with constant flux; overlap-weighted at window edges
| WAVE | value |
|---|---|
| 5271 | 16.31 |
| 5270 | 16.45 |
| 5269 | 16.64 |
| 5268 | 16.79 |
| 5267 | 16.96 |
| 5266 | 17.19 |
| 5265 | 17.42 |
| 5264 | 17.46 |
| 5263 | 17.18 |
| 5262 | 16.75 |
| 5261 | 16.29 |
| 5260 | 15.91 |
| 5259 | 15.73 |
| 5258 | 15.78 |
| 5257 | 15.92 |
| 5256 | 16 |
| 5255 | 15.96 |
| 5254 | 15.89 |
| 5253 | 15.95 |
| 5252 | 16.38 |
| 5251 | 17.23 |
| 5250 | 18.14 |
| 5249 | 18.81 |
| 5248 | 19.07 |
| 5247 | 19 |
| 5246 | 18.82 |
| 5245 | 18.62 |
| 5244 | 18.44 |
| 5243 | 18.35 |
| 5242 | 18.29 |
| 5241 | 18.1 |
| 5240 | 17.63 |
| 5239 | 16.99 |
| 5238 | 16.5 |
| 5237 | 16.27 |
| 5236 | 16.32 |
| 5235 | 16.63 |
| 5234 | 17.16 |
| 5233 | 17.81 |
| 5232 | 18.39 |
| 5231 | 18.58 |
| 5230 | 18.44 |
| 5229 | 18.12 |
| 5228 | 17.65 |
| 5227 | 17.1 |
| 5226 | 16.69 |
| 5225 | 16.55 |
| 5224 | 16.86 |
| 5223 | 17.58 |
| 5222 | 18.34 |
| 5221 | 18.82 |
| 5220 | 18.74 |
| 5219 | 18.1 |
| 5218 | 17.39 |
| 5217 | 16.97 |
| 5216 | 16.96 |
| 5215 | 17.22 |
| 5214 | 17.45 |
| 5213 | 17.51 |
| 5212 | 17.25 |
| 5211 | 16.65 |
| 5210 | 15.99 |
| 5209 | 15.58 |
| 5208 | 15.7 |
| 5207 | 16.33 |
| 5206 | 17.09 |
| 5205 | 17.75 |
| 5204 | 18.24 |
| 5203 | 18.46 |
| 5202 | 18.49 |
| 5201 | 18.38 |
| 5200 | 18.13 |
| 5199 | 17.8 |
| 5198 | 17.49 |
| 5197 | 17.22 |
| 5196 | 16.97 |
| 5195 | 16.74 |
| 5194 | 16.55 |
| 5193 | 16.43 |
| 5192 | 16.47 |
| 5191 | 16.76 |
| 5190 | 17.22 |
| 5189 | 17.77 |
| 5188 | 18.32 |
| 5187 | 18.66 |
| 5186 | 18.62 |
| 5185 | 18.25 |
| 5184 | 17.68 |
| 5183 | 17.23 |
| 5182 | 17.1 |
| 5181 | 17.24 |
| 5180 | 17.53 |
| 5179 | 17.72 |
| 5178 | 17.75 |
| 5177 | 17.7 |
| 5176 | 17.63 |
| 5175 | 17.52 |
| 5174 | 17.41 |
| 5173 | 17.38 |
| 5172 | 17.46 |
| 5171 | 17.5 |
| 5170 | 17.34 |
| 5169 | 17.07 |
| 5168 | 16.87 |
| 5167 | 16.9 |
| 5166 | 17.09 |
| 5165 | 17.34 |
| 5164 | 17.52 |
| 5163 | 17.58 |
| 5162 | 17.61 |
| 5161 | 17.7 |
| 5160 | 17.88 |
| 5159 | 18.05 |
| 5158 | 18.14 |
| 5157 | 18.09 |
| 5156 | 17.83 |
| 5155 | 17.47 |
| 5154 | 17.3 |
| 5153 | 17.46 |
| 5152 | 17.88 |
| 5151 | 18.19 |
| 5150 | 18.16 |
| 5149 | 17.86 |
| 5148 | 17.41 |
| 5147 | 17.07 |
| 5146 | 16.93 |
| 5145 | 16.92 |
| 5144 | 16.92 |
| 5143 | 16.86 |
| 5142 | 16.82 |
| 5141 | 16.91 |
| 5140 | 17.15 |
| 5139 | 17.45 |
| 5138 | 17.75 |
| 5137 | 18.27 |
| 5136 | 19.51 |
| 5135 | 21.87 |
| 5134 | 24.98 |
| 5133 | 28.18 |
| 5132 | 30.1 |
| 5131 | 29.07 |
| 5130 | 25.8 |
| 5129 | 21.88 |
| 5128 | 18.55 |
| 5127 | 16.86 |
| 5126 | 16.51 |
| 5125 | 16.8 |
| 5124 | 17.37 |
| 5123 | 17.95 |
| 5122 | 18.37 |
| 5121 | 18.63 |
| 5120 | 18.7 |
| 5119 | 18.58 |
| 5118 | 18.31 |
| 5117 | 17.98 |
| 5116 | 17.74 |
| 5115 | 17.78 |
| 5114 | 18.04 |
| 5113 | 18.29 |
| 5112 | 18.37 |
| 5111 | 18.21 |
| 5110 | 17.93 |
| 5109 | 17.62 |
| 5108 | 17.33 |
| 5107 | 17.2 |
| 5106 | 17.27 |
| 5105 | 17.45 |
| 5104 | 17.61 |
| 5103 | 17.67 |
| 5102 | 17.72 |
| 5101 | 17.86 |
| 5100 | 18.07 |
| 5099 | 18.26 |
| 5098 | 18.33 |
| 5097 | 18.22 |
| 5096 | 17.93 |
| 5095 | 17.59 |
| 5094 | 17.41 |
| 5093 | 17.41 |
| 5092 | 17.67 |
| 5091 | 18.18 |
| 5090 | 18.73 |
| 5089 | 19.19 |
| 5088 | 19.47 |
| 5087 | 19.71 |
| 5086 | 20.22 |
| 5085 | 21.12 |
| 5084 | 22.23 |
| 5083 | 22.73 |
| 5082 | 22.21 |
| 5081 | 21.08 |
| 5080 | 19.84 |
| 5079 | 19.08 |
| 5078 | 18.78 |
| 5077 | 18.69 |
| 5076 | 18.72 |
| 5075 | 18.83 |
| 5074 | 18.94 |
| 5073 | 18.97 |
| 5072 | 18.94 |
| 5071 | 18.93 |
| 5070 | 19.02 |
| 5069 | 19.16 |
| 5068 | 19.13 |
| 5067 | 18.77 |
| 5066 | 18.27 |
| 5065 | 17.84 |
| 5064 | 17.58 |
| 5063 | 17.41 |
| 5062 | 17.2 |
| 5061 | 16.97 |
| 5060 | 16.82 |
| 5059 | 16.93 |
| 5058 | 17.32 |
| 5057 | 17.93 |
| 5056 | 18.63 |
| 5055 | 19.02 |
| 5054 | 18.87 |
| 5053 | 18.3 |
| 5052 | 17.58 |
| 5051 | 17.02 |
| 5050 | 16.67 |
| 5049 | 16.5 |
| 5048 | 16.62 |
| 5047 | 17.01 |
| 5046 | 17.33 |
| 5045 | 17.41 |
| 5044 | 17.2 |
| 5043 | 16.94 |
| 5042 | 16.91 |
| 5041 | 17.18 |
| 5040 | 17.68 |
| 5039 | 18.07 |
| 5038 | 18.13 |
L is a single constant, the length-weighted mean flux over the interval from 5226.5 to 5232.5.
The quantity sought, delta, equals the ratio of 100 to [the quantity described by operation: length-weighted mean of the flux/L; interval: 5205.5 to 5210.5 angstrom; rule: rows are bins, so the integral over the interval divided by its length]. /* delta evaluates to 112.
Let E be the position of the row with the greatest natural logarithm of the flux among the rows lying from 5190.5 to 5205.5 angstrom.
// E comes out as 5202 angstrom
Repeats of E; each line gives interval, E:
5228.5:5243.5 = 5231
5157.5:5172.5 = 5158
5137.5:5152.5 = 5151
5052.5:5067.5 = 5055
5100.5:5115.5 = 5112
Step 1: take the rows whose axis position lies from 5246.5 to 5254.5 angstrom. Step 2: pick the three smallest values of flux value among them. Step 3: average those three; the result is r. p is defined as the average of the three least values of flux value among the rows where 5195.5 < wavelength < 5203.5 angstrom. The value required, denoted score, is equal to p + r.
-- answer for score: 33.3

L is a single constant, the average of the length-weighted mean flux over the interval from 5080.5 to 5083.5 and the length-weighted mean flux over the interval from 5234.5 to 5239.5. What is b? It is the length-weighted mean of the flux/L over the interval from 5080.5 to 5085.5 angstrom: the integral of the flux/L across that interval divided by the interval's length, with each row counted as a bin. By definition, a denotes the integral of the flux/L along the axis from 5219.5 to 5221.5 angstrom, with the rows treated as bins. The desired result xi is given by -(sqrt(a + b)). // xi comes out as -1.8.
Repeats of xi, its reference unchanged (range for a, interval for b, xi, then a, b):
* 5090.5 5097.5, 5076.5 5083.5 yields -2.7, 6.5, 1.06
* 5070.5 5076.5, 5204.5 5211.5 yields -2.6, 5.9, 0.85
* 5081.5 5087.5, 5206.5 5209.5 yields -2.7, 6.7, 0.82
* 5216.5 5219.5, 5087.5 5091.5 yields -1.9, 2.7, 0.98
